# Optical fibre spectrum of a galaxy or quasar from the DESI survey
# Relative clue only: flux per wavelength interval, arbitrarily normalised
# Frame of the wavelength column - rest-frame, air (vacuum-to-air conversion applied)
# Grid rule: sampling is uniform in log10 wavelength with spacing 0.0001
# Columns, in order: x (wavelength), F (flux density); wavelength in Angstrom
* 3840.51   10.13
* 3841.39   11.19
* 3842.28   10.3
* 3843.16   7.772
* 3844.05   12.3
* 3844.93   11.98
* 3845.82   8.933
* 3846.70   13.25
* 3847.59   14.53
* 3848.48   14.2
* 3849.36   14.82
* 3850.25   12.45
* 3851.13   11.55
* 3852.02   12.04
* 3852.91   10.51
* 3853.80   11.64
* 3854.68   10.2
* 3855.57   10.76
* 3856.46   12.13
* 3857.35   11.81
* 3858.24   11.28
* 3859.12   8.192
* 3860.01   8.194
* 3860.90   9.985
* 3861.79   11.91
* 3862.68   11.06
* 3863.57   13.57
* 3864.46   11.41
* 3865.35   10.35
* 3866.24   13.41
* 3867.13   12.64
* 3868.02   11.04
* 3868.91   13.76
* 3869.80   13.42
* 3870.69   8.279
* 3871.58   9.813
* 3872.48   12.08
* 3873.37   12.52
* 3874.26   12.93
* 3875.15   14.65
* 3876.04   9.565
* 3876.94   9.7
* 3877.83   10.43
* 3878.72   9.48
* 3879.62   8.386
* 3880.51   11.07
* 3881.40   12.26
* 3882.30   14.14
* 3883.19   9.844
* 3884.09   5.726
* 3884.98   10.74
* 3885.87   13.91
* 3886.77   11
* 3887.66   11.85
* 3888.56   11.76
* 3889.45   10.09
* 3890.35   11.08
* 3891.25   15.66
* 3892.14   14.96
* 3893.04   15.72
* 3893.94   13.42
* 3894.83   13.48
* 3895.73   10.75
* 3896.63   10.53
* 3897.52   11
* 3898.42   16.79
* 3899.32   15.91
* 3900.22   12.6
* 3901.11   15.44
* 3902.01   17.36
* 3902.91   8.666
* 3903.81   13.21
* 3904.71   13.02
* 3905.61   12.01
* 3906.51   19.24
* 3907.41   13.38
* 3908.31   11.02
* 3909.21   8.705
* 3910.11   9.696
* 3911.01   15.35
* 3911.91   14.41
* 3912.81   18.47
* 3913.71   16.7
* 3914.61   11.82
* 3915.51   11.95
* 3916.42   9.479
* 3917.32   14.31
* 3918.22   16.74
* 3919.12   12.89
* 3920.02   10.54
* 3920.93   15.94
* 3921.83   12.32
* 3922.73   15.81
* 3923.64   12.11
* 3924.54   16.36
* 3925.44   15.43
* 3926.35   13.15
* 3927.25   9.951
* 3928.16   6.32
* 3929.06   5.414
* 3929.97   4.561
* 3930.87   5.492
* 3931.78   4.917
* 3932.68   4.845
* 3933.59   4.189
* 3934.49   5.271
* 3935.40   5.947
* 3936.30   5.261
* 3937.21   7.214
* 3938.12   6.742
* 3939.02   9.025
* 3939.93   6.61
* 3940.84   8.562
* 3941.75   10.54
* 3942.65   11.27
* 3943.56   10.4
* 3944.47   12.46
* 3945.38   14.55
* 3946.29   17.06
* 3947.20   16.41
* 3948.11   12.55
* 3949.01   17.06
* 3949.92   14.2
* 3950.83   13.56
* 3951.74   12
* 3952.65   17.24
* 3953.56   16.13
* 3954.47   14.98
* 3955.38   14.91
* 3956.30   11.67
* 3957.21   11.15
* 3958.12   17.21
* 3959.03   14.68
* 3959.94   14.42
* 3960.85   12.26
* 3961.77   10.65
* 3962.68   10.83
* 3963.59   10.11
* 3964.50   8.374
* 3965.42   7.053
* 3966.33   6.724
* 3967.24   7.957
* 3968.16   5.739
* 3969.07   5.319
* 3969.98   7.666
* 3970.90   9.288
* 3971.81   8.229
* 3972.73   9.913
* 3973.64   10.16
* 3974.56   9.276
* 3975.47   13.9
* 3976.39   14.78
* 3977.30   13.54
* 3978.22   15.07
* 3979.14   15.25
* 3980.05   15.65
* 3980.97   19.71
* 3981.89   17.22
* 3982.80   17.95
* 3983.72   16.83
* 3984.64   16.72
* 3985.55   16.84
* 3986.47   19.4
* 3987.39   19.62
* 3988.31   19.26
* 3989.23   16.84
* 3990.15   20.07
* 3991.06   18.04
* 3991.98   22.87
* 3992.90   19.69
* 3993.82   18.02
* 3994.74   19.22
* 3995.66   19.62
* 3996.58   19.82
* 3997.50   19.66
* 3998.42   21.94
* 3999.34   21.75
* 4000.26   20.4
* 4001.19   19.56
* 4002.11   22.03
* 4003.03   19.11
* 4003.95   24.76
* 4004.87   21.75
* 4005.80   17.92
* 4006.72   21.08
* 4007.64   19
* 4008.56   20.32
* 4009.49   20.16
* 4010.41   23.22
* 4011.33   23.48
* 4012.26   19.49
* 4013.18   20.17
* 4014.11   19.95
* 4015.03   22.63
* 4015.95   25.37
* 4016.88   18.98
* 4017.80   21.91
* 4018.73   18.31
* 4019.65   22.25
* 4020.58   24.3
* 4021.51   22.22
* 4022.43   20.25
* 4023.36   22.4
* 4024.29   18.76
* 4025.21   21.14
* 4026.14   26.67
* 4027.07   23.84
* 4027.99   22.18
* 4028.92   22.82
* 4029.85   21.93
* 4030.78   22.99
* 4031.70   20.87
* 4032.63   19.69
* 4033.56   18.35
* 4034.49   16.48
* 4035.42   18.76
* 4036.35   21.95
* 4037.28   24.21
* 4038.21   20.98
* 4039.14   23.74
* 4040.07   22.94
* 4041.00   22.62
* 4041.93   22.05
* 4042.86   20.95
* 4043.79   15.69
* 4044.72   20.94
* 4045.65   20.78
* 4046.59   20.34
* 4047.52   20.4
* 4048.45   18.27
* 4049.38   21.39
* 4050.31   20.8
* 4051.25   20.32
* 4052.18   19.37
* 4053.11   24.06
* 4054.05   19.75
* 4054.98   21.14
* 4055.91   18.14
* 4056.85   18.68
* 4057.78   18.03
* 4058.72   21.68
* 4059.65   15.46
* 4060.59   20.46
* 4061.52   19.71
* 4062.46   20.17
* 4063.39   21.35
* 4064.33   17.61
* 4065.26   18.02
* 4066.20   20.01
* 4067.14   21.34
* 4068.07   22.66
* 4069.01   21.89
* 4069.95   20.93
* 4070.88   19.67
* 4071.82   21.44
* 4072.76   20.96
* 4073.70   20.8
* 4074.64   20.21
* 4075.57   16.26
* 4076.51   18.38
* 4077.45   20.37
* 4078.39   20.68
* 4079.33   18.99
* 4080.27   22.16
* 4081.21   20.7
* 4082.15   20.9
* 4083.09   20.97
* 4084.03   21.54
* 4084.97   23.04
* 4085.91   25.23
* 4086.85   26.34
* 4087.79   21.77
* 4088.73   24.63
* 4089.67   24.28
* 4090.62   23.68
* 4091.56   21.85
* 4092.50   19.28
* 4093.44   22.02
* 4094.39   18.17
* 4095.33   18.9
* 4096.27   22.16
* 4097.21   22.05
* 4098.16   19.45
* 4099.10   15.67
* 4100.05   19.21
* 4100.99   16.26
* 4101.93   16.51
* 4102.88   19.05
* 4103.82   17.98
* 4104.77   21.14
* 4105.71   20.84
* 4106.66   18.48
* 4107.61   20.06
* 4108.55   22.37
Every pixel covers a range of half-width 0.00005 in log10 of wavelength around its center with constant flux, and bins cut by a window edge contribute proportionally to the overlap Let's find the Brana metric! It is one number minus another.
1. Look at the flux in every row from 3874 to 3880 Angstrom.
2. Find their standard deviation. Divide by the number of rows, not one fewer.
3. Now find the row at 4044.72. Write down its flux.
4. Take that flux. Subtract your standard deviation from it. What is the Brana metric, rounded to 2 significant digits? 19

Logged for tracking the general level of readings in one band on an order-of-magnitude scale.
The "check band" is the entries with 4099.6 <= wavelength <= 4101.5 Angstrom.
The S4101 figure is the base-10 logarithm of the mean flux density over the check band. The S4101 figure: 1.25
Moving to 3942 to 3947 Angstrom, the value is 1.12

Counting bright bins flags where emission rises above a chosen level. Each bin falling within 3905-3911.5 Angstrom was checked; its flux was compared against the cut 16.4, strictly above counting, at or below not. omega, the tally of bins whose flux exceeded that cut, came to 1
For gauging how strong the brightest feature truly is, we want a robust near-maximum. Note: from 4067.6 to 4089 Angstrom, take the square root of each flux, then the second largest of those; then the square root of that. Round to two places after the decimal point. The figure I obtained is 2.24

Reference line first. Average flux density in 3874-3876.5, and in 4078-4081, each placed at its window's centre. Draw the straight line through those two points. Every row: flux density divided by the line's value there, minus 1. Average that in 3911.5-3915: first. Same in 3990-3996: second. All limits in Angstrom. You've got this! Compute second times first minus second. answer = -0.13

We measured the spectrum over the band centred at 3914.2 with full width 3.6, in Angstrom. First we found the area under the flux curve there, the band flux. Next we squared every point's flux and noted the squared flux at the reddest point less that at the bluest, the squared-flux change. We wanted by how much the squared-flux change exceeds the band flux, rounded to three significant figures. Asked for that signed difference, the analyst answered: -251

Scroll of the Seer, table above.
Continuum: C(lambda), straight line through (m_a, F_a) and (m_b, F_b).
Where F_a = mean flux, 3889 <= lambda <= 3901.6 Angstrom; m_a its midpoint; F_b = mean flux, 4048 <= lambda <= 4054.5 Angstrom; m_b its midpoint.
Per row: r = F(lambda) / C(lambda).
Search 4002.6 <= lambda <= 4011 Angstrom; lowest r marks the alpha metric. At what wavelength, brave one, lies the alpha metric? 4005.80 Angstrom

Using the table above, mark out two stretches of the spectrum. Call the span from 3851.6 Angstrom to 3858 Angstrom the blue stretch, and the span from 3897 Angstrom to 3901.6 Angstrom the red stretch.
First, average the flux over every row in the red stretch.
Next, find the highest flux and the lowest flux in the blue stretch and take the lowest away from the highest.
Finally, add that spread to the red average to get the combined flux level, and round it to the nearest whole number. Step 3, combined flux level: 16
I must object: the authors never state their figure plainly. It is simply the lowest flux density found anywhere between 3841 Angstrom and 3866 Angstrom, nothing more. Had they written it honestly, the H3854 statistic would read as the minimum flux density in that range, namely 7.772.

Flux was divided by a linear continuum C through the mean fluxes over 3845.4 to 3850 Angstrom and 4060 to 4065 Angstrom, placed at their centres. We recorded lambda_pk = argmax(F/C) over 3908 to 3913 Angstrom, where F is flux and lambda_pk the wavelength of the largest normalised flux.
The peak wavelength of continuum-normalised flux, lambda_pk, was 3912.81 Angstrom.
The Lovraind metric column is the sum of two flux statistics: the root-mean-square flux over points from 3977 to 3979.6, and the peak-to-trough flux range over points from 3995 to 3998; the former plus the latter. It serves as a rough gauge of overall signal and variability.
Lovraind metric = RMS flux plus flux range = 14.8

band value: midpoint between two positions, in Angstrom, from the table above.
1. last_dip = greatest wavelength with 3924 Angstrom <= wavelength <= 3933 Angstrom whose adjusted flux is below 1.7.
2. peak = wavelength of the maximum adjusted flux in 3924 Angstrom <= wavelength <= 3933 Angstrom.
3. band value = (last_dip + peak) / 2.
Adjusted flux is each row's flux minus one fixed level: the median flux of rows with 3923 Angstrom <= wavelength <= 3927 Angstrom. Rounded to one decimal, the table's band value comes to 3928.6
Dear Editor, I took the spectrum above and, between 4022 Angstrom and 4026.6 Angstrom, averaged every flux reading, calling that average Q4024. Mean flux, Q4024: 21.8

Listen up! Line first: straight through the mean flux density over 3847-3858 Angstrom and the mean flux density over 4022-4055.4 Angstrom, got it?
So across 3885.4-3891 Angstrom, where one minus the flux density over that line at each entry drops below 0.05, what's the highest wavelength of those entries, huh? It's 3885.87 Angstrom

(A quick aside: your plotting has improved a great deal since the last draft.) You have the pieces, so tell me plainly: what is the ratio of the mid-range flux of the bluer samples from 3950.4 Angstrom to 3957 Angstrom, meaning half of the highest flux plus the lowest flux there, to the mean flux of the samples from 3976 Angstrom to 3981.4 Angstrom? 0.92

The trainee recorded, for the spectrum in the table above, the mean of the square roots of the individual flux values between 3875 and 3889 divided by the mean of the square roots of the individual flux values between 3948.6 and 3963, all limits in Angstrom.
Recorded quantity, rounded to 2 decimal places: 0.88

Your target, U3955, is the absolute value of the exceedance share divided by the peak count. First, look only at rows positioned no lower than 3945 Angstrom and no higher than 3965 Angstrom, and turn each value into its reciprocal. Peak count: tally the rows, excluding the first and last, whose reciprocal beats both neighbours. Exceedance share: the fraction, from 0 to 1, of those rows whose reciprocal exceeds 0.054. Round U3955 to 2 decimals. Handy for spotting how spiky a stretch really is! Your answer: 0.25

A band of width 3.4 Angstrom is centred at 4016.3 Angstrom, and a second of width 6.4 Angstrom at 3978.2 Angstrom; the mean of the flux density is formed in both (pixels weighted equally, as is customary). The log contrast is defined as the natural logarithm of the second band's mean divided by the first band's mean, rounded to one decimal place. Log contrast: -0.4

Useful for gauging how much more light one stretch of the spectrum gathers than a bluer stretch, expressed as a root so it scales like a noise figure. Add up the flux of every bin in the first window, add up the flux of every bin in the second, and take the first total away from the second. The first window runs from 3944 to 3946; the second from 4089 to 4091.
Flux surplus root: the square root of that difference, 4.6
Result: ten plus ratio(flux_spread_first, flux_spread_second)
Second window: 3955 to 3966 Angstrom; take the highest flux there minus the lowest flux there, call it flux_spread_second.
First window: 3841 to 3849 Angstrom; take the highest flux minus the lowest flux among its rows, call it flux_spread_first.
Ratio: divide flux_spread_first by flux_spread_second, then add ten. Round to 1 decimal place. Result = 10.7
